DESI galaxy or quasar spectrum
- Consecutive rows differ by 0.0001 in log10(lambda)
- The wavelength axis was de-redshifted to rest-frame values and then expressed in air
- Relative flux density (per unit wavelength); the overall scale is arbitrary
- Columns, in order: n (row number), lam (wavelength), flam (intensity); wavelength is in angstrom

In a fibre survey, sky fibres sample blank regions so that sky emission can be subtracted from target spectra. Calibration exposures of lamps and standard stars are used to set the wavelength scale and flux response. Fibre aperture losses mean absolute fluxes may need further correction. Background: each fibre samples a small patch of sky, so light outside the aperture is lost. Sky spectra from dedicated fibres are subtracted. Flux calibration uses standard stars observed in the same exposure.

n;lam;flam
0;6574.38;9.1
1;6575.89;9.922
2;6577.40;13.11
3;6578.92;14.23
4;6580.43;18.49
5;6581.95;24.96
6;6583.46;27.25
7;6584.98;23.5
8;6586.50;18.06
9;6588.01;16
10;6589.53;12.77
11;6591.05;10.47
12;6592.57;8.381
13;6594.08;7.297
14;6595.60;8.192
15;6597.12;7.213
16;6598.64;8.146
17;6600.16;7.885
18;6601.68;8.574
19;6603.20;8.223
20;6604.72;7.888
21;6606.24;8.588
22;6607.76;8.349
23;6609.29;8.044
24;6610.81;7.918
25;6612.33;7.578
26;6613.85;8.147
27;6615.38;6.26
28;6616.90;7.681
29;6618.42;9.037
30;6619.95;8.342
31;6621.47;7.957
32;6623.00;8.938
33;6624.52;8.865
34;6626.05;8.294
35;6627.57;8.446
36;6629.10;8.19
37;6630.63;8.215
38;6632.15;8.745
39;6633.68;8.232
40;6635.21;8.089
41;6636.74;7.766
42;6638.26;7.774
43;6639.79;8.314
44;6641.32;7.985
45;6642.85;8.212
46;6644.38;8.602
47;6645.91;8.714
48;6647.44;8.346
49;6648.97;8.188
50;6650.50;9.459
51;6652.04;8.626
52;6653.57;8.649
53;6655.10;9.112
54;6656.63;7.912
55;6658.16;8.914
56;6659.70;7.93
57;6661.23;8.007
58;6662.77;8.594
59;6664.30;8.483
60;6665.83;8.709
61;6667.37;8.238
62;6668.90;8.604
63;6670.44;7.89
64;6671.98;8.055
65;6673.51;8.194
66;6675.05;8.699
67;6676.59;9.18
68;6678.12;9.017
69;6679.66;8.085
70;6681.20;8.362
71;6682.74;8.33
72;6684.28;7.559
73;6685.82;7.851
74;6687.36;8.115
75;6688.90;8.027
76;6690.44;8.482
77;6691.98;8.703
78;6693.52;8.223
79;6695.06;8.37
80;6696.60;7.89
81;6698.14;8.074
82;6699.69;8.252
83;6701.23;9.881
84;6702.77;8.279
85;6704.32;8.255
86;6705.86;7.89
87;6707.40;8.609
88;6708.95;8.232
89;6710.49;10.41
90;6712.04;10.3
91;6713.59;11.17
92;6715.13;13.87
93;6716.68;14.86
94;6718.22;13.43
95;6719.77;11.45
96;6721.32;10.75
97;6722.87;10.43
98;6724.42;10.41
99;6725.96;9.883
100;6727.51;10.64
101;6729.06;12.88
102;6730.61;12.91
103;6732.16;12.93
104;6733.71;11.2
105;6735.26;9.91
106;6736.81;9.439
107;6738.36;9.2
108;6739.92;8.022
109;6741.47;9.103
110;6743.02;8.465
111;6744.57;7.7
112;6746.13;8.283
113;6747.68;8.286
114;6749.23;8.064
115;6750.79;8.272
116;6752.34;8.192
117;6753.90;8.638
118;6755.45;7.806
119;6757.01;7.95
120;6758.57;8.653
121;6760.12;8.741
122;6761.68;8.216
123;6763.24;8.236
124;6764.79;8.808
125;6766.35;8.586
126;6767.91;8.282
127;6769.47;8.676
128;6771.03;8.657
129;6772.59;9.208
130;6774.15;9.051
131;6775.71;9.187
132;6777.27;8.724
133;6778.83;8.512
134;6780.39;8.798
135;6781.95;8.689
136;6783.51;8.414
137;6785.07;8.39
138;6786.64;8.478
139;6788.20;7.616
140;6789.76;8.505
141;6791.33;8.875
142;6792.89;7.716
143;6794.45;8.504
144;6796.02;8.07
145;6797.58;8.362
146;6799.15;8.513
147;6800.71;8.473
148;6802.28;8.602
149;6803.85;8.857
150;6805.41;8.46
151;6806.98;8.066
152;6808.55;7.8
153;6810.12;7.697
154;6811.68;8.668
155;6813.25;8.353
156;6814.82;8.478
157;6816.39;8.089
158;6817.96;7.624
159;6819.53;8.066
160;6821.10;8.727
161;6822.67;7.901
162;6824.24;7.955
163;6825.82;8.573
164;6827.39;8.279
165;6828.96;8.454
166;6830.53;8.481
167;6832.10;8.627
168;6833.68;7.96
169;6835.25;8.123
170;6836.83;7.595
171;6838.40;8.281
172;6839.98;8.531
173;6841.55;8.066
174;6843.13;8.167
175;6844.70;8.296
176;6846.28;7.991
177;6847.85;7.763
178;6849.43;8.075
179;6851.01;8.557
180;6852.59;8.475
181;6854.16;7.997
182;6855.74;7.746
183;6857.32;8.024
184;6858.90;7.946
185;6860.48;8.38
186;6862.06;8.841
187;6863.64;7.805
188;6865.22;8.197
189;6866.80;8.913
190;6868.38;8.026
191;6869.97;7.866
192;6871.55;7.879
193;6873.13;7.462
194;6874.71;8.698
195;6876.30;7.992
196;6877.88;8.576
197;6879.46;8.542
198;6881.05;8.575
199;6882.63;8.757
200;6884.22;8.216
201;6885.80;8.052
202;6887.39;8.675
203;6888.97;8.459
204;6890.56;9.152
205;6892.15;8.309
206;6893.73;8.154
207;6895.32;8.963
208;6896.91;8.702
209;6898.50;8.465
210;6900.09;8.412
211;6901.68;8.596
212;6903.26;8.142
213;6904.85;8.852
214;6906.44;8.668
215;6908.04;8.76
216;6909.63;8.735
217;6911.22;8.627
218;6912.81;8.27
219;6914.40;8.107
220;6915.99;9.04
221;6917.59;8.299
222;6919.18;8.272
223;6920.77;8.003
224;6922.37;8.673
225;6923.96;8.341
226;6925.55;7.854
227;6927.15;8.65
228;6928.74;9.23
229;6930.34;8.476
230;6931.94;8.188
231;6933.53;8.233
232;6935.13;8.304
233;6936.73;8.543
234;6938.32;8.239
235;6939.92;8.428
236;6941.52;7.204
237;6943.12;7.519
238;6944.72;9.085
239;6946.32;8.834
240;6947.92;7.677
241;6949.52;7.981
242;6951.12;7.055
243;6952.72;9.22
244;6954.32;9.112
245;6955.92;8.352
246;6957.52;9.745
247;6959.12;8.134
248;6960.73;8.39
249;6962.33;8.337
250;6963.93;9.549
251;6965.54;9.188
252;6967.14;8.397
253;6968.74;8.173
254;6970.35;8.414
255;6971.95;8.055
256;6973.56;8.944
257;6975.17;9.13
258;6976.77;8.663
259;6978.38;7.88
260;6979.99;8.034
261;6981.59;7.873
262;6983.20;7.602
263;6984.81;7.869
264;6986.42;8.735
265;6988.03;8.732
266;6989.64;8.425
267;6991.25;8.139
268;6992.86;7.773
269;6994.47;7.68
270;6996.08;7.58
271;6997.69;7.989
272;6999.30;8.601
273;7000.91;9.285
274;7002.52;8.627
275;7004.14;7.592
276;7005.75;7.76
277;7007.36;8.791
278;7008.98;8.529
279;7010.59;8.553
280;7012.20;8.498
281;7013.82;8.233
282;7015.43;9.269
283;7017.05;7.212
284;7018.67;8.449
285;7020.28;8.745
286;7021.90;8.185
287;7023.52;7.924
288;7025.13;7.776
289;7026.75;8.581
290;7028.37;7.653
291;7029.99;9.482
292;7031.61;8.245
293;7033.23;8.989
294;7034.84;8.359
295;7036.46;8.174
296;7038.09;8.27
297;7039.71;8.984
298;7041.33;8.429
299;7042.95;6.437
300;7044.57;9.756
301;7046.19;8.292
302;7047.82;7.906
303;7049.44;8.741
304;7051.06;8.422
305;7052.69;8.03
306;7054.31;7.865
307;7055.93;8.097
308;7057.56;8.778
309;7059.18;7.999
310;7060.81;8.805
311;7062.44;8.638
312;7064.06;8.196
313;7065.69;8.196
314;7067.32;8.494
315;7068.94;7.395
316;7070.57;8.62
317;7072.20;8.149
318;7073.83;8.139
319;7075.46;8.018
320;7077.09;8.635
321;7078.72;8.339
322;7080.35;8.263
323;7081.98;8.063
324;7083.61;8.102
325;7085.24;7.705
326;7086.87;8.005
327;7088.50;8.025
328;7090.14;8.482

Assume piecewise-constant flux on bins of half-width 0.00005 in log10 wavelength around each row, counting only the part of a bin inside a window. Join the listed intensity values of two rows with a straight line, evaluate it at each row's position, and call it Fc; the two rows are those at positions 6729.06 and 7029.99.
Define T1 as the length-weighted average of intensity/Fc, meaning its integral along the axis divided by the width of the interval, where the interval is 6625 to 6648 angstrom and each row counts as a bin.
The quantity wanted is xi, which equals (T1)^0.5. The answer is 0.77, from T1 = 0.59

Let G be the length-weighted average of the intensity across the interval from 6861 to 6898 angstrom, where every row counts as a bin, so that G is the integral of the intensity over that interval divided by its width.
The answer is 8.38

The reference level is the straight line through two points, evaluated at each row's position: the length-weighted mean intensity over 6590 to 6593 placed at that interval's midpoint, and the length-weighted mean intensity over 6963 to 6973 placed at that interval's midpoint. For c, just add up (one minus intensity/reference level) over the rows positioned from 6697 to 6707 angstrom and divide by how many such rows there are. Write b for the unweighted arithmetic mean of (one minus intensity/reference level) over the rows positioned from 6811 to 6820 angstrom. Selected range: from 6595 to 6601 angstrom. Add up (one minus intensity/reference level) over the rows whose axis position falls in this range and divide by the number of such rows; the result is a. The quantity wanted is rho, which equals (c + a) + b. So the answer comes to 0.41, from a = 0.20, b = 0.10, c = 0.11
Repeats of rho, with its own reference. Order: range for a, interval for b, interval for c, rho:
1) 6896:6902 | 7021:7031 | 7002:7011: 0.08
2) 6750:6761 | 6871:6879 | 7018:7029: 0.23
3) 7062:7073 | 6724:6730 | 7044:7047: -0.23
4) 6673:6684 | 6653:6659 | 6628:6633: 0.35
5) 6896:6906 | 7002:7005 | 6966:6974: 0.11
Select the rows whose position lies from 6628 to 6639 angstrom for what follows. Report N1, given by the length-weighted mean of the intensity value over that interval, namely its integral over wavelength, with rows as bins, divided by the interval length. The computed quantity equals 8.2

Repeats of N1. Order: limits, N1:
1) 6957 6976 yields 8.7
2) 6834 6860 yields 8.1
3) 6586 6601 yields 10.3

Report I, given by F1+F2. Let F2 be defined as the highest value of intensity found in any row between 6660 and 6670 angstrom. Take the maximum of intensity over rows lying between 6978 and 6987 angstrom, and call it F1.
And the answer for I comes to 17.4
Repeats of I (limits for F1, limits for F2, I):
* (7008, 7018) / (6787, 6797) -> 18.1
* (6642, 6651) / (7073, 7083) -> 18.1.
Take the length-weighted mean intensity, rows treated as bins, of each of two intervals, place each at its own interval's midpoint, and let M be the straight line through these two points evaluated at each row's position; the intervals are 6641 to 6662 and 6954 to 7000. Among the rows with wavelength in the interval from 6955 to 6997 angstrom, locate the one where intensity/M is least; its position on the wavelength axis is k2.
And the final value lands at 6996.08 angstrom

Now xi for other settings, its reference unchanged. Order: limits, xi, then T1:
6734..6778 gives 0.83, 0.68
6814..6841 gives 0.84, 0.70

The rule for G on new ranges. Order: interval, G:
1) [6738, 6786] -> 8.50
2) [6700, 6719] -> 10.38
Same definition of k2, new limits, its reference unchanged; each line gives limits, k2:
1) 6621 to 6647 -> 6636.74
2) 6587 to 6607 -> 6597.12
